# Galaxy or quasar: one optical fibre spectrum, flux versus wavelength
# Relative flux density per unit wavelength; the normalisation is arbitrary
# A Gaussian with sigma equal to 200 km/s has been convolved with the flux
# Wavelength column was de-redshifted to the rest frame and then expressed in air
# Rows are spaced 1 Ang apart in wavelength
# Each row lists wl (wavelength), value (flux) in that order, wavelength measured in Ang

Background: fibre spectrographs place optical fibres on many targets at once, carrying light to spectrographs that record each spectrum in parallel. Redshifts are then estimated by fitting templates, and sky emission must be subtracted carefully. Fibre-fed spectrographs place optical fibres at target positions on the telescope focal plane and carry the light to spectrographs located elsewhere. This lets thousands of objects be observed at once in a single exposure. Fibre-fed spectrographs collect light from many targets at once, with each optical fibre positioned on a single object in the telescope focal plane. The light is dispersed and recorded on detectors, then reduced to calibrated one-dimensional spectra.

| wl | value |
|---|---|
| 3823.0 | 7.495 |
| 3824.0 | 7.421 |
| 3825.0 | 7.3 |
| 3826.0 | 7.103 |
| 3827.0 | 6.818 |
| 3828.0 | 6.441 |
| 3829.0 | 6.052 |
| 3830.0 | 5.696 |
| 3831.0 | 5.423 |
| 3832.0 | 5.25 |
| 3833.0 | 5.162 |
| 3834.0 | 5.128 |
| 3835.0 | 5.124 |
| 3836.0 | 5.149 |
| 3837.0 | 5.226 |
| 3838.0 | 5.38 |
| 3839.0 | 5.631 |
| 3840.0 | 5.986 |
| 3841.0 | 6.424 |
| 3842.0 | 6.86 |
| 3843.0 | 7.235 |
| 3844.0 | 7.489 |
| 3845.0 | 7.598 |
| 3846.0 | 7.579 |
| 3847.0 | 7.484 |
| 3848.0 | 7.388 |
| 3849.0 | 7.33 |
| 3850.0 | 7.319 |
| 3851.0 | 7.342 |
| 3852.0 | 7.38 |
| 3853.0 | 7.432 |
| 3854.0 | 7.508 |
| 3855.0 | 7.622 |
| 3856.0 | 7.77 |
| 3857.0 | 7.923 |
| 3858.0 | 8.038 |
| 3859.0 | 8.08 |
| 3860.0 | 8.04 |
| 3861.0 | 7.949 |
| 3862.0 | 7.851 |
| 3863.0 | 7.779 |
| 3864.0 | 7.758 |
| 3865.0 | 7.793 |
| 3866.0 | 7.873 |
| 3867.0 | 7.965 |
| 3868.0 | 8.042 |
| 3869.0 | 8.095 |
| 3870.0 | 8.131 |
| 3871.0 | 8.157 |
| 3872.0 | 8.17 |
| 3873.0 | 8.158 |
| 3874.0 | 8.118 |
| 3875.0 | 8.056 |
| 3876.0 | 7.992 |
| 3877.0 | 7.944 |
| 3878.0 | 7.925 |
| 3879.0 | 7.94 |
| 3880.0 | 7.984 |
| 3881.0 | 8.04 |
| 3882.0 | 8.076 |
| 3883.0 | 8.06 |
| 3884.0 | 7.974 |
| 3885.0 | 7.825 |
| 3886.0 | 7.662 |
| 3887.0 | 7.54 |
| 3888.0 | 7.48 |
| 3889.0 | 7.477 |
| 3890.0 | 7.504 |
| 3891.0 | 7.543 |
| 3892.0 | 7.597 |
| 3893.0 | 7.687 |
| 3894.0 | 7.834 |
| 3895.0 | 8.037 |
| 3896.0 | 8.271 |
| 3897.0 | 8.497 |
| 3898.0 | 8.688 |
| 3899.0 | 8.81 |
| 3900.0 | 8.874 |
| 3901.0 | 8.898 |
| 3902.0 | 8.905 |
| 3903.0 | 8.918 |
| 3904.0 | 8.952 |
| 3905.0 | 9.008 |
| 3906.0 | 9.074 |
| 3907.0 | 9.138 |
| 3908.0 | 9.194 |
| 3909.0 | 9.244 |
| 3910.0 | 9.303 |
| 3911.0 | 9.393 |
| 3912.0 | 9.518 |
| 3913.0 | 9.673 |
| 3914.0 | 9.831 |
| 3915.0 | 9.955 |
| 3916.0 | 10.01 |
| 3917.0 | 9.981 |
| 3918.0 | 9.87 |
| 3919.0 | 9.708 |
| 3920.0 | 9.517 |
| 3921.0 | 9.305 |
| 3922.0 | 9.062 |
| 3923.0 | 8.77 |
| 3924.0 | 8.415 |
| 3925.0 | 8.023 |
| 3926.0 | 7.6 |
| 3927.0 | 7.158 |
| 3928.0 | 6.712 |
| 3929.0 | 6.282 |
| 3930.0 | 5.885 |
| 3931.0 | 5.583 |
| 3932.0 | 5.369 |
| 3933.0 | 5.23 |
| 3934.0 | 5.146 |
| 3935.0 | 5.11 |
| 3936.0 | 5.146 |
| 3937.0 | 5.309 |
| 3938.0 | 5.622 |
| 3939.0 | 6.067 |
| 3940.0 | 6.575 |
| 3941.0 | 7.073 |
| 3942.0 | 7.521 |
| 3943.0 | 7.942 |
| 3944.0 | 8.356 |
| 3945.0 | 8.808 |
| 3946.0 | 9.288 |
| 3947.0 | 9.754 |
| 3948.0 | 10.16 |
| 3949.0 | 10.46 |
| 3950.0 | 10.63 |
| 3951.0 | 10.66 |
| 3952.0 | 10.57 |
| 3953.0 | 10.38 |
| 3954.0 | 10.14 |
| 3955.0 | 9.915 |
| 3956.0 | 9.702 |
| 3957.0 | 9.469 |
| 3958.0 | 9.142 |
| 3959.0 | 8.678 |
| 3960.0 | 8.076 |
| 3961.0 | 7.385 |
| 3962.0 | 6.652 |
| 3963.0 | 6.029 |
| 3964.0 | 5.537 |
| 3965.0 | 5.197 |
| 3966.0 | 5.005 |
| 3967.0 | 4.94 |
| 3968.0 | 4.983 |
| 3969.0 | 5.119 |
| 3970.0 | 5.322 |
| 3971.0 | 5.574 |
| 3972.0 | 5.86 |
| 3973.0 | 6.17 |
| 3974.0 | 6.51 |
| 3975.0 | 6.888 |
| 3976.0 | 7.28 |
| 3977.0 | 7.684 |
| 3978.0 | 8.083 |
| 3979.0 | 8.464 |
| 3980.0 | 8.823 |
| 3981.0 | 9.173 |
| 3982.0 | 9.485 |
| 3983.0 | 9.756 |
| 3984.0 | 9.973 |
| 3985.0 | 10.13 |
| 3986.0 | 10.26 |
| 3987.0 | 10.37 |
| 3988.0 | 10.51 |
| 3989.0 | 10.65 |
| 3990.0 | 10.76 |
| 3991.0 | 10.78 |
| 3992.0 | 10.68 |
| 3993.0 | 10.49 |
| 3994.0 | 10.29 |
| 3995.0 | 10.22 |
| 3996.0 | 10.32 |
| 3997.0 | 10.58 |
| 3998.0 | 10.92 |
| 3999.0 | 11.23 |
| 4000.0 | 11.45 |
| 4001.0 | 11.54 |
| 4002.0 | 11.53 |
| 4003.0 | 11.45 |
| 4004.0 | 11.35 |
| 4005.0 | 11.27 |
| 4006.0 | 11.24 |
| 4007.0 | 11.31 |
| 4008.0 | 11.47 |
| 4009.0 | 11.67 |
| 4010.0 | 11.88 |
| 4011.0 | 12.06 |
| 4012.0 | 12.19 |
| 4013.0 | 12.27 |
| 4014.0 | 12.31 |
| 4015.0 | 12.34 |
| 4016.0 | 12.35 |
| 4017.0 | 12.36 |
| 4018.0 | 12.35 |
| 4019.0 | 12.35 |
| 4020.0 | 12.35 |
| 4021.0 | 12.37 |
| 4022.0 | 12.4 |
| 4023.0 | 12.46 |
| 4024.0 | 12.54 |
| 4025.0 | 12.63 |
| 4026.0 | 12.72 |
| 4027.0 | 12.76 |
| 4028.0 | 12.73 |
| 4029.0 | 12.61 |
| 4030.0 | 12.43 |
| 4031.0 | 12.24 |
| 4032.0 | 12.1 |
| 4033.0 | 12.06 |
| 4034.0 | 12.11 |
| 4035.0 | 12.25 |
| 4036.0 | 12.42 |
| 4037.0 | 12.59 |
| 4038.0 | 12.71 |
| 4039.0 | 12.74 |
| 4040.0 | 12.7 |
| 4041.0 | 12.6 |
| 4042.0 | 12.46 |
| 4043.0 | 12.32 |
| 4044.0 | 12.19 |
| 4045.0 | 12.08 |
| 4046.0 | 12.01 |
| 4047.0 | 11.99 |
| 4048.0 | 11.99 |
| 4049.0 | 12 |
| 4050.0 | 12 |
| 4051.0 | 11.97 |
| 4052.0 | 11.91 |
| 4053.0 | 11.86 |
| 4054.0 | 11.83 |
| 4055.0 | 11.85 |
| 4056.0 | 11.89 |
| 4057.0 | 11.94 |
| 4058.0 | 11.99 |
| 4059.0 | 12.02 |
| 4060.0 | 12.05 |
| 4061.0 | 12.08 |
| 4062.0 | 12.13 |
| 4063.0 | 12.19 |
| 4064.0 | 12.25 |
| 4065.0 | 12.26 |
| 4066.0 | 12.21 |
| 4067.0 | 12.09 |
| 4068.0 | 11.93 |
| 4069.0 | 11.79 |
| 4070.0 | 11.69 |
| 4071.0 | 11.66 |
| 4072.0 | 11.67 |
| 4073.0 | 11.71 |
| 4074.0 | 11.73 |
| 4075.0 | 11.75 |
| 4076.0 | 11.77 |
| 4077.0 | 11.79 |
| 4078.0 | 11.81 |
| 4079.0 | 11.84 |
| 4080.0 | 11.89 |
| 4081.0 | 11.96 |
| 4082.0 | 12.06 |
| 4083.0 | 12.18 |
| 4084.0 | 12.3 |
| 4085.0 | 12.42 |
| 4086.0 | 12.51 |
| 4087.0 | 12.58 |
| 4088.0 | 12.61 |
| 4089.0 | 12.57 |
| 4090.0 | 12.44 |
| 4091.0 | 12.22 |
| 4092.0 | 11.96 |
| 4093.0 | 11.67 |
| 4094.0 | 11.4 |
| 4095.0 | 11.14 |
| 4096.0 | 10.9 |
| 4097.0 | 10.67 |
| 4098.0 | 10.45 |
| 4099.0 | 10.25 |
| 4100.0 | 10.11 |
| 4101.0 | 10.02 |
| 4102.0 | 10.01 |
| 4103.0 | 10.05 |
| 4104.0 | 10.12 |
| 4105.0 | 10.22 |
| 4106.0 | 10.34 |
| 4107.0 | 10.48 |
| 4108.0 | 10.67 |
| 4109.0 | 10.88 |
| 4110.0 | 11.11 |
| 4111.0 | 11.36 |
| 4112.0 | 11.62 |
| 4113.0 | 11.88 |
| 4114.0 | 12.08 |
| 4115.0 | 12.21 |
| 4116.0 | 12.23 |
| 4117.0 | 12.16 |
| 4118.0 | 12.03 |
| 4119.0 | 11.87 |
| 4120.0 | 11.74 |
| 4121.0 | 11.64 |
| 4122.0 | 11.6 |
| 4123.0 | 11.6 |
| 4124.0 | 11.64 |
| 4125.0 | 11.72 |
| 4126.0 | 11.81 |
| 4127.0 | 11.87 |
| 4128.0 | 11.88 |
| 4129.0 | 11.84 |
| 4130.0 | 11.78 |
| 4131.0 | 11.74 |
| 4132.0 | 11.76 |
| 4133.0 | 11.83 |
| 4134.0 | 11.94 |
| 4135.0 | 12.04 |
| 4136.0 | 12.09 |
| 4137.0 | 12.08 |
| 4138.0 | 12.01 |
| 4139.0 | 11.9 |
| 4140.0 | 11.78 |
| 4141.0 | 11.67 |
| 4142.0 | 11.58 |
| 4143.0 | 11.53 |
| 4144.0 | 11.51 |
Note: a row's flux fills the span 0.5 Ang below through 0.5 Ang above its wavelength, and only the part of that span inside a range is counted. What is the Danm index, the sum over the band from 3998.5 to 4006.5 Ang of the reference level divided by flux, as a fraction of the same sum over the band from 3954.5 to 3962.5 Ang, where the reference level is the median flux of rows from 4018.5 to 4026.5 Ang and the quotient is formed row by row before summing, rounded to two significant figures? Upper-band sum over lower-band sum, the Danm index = 0.74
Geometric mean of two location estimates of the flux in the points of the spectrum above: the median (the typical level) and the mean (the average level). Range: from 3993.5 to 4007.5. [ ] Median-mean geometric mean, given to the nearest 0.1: 11.2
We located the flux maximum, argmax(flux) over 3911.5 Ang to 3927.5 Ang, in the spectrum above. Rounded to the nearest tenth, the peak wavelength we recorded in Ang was 3916.0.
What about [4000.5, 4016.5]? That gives 4016.0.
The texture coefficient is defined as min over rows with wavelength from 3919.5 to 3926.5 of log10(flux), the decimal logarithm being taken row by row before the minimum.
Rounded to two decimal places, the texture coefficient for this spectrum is 0.88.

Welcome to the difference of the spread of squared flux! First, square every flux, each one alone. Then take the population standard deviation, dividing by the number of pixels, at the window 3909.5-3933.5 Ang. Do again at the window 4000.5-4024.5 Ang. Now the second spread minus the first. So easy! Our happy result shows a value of -15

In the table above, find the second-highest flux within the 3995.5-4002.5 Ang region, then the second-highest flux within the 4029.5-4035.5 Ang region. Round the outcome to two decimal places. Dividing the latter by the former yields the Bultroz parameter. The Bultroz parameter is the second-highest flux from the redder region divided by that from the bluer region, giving 1.06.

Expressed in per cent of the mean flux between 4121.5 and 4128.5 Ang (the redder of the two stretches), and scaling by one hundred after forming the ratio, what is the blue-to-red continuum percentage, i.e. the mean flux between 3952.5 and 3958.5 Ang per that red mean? 83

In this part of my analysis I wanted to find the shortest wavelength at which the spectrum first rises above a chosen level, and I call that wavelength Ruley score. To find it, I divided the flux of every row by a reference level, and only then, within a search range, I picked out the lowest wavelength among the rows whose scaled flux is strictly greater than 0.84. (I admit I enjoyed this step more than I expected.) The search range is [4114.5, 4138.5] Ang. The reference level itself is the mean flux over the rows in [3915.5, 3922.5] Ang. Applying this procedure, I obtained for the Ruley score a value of 4115.0 Ang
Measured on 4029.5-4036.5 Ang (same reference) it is 4030.0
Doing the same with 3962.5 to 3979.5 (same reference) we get 3979.0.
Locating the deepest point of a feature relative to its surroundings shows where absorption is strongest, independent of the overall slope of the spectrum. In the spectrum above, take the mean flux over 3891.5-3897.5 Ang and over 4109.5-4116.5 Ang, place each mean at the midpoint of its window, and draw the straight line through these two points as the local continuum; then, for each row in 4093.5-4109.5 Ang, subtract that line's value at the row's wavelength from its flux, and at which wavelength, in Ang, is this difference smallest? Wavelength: 4102.0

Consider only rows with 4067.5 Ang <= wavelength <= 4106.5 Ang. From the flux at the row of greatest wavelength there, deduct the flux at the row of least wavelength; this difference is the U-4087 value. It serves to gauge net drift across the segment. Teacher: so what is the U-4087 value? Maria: -1.6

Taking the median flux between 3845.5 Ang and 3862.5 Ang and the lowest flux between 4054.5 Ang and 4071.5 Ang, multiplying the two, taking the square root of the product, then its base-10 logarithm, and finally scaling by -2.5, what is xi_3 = -2.43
